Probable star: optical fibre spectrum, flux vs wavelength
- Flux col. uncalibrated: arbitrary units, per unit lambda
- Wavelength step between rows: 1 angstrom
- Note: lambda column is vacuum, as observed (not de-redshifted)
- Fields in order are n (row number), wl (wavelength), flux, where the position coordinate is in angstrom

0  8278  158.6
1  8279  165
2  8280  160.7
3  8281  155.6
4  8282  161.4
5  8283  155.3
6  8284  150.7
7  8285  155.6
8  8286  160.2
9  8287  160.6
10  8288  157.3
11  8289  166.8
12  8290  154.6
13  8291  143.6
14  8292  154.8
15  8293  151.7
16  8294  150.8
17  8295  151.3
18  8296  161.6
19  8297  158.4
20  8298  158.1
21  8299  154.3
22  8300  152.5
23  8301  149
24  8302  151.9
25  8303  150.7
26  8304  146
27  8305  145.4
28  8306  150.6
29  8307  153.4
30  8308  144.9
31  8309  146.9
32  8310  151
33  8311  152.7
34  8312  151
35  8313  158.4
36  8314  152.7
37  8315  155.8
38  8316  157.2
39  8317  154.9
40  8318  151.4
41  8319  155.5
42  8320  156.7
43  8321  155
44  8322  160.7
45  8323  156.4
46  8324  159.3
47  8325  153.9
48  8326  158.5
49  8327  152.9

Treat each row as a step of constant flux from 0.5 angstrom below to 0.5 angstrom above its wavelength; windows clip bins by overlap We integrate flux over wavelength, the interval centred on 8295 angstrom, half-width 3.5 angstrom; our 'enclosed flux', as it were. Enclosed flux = 1087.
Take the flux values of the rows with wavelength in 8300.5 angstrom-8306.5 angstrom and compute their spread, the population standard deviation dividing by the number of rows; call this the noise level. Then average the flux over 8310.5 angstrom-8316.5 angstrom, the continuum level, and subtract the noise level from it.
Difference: 152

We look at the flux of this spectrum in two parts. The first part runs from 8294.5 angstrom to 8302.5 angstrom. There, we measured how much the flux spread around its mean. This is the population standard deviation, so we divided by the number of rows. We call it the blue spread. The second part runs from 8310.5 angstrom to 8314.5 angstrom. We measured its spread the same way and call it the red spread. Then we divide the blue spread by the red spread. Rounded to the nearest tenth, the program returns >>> 1.4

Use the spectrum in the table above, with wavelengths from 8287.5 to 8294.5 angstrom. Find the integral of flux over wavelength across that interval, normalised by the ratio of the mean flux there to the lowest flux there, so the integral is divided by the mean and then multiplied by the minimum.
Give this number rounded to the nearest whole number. 1005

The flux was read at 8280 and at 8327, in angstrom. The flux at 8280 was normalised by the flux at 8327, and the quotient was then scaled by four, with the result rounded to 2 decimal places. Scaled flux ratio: 4.20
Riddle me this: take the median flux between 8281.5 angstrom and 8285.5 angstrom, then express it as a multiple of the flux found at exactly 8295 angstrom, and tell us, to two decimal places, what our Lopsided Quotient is 1.03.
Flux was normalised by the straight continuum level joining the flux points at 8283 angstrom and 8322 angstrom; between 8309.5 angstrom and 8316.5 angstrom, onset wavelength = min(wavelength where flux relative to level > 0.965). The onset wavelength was 8313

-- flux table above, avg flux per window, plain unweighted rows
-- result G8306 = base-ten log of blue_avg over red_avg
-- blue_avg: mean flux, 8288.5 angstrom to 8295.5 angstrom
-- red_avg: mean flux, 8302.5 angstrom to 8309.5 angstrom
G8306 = 0.015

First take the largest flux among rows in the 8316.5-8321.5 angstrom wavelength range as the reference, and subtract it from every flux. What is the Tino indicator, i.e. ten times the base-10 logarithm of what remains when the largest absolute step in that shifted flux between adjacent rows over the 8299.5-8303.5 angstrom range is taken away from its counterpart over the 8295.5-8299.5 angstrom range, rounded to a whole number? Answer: -5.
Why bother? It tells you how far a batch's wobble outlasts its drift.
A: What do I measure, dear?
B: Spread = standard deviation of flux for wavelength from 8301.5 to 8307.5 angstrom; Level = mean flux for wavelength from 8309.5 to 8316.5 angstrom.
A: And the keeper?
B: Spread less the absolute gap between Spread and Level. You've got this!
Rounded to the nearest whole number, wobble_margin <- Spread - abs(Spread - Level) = -148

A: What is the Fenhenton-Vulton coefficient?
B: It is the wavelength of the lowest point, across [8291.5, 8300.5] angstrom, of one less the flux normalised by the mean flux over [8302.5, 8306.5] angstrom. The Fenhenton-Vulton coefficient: 8296 angstrom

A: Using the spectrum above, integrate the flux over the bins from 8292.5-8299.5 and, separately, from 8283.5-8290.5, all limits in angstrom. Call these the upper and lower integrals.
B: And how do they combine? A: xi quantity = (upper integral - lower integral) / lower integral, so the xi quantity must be -0.02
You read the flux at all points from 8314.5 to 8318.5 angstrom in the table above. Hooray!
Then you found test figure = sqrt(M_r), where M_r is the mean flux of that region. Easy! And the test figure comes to 12.4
